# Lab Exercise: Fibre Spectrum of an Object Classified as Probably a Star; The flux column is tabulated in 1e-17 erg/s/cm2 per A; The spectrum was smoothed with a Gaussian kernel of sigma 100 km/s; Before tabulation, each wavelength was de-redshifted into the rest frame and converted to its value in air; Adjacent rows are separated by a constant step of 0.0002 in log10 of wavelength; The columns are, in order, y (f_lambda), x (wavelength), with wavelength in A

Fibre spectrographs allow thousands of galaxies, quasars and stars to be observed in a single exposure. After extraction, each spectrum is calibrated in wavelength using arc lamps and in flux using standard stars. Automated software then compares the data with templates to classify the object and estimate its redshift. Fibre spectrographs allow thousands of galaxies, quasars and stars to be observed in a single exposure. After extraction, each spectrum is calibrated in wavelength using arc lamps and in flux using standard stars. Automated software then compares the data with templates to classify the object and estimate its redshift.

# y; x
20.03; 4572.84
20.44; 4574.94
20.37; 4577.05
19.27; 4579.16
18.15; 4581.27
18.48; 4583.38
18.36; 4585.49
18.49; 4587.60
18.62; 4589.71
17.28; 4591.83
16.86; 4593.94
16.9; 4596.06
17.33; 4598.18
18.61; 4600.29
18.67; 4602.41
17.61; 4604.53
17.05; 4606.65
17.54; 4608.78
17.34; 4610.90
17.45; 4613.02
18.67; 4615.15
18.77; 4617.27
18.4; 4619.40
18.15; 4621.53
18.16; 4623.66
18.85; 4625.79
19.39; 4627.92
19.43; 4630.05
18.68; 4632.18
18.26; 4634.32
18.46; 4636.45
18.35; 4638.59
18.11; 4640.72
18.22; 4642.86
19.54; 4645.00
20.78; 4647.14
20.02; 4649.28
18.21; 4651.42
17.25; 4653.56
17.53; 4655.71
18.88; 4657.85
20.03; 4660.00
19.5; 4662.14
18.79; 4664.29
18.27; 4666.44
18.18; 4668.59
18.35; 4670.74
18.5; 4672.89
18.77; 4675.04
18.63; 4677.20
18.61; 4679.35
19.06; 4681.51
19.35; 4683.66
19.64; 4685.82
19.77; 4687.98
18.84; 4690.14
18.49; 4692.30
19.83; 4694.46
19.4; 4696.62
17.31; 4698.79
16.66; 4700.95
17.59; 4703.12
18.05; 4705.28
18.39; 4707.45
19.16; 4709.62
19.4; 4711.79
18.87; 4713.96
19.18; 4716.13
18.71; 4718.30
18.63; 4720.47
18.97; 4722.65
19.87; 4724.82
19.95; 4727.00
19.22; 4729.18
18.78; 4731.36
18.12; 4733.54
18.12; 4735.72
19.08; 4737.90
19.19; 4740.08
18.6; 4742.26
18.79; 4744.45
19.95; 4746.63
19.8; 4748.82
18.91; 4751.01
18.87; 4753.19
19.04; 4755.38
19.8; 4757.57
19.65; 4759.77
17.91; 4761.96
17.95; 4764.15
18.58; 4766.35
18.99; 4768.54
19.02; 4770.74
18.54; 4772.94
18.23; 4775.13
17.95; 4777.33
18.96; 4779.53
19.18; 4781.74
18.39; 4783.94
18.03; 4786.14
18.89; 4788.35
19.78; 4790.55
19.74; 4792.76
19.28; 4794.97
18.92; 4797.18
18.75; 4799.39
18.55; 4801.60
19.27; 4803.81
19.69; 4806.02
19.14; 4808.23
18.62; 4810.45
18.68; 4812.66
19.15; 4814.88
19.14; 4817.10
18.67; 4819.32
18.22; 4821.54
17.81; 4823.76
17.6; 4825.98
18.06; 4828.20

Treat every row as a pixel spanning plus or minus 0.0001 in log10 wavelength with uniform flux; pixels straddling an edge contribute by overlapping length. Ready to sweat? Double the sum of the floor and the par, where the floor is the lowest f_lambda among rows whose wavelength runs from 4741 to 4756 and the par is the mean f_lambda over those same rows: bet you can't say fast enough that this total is 75.5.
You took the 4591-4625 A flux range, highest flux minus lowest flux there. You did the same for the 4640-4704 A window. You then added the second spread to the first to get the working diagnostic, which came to 6.0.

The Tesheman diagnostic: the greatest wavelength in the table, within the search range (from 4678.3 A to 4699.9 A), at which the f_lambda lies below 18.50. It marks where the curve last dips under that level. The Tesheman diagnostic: 4698.79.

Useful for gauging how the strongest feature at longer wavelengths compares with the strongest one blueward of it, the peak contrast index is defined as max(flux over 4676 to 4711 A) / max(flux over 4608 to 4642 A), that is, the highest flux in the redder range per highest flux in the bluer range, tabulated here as 1.02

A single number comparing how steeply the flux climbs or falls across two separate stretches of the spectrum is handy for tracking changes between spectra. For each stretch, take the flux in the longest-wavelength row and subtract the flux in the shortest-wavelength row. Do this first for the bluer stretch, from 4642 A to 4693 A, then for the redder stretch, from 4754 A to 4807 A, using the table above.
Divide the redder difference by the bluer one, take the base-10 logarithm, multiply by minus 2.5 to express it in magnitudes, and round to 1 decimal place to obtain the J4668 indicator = -1.0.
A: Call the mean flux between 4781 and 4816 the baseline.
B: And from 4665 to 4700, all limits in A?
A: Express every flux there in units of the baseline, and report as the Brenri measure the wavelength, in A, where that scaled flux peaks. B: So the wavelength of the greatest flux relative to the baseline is 4694.46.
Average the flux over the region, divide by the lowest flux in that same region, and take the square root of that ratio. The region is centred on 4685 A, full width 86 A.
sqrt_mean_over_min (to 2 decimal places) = 1.06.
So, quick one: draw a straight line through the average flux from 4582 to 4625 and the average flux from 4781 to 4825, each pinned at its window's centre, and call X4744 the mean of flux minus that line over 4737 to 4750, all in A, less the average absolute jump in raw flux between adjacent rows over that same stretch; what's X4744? 0.2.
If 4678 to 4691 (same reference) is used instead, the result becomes 0.5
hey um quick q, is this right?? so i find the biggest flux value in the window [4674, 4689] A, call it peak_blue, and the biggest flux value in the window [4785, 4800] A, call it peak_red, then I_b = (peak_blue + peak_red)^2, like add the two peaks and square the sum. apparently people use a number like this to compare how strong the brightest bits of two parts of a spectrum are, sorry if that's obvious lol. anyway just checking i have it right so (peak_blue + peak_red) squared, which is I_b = 1564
